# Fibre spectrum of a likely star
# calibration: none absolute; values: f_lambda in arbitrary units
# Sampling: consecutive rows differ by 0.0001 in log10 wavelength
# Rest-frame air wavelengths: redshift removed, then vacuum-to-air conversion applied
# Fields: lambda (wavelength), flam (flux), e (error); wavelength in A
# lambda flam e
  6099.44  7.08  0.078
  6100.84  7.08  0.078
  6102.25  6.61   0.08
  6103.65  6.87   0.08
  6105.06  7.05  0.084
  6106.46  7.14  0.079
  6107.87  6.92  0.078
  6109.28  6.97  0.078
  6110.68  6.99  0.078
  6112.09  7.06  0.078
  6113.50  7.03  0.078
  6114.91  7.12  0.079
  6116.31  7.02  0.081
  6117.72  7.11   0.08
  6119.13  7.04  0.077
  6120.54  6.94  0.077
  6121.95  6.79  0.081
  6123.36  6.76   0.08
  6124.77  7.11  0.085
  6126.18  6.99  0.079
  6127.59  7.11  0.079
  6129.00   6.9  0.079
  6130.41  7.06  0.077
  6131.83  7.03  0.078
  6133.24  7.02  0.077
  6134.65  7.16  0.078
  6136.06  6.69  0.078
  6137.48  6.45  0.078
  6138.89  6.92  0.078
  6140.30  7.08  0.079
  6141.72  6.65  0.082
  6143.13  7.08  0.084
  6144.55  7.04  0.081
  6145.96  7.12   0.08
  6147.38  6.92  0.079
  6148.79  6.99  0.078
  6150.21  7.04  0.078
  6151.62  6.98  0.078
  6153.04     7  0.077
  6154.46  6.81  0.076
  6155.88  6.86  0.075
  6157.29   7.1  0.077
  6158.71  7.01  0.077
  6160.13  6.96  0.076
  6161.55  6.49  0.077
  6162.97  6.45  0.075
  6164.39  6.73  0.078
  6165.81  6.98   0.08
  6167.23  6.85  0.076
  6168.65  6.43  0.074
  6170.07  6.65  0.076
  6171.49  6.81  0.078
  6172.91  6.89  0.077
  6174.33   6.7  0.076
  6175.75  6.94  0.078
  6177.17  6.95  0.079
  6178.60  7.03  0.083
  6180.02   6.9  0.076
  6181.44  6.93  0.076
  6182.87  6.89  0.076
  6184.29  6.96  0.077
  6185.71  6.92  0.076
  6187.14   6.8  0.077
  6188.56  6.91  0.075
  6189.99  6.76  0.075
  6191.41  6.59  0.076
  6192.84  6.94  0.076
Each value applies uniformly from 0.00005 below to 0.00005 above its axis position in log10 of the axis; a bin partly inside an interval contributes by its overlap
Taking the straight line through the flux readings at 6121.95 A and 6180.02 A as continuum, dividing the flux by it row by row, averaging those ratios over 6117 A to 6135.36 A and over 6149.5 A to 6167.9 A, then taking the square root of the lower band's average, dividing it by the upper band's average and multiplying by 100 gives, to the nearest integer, 101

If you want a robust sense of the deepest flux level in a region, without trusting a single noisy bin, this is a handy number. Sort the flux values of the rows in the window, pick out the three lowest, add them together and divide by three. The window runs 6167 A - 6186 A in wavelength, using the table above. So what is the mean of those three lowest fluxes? 6.59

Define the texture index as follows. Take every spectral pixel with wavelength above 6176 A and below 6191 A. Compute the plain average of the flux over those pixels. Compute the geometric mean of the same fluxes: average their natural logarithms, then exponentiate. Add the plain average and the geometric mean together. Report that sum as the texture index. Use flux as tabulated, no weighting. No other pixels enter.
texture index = 13.8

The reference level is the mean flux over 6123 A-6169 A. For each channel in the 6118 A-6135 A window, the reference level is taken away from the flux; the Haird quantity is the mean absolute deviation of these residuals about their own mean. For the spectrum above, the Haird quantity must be 0.10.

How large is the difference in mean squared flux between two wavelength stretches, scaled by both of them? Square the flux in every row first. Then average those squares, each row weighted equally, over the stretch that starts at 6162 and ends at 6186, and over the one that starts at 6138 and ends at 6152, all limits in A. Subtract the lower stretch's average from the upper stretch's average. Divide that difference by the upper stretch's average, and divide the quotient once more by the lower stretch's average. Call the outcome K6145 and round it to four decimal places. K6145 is -0.0010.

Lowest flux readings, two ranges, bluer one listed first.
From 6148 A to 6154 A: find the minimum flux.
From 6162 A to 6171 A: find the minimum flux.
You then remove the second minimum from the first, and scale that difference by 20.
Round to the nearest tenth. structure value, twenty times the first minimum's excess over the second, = 11.0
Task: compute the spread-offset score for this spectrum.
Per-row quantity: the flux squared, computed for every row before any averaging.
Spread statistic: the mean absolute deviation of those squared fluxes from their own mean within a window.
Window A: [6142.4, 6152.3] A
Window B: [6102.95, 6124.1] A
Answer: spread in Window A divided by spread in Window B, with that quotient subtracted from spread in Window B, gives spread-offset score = 0.66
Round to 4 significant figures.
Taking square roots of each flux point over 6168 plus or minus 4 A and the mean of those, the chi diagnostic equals 2.596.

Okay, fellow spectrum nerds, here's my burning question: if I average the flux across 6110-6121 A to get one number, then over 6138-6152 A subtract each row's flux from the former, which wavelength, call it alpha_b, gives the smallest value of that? 6145.96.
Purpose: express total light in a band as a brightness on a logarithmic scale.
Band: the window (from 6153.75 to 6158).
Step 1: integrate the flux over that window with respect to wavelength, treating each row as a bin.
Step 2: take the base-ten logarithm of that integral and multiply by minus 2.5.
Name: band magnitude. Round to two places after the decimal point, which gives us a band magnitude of -3.67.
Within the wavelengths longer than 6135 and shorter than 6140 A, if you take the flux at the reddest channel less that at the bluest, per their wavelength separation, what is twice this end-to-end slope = 0.16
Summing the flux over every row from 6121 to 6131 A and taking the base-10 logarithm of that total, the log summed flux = 1.69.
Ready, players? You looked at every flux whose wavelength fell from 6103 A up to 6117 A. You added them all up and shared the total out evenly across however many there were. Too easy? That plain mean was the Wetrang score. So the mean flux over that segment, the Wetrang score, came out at 7.02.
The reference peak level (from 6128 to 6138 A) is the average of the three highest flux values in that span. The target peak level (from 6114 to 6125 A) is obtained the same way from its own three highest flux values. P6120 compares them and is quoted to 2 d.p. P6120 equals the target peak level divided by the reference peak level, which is 1.00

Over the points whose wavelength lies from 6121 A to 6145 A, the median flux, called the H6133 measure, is 7.02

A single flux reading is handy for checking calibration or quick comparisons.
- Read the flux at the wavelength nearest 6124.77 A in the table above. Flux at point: 7.11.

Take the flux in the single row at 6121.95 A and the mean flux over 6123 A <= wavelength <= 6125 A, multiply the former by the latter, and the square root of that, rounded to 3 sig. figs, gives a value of 6.86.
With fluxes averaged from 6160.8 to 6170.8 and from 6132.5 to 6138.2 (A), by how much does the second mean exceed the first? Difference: 0.18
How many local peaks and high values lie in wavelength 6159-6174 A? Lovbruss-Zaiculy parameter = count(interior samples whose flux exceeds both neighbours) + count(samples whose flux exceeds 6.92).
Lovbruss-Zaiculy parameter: 3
